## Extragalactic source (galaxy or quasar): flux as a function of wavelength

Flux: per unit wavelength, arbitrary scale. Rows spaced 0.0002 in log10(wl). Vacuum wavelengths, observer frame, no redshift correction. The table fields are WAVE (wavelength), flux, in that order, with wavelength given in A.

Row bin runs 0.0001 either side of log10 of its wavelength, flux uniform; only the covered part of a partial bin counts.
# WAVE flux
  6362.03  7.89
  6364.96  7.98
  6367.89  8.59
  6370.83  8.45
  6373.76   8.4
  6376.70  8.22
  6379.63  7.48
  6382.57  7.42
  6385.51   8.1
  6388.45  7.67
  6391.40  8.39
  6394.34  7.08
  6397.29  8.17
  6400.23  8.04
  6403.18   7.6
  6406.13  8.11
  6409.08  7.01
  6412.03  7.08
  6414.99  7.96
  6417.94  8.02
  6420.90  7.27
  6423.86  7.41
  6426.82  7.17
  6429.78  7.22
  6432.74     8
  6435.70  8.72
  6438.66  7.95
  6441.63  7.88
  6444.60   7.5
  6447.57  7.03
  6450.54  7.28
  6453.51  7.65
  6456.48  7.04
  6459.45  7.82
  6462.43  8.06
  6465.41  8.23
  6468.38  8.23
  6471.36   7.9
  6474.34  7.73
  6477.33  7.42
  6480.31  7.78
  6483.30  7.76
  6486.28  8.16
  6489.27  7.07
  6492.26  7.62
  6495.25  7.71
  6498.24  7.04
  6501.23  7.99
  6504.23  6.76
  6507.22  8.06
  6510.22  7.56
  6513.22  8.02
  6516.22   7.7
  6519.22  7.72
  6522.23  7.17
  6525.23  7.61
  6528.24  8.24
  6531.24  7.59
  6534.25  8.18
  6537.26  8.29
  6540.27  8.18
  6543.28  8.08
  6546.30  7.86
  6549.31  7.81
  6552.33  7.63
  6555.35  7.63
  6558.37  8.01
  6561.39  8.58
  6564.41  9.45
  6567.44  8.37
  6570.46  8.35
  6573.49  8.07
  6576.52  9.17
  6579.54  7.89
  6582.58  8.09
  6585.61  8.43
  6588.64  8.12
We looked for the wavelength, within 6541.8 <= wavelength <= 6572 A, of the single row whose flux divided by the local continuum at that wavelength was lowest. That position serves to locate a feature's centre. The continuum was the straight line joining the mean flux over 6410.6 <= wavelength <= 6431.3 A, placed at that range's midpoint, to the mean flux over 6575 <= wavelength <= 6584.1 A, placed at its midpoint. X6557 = 6555.35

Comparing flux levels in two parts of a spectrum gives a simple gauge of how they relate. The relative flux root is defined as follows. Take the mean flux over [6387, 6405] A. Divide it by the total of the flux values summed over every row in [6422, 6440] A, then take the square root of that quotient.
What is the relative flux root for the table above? 0.410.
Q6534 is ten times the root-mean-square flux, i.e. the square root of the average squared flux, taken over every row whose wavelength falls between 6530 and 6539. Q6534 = 80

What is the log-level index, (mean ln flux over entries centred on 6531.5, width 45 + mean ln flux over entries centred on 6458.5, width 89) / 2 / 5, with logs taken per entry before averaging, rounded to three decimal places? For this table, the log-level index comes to 0.410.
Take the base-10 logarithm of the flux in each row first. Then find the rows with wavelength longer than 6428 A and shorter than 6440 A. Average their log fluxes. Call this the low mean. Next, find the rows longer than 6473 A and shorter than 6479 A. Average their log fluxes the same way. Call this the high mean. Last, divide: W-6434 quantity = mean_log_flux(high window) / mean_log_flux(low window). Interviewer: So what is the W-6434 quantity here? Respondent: 0.976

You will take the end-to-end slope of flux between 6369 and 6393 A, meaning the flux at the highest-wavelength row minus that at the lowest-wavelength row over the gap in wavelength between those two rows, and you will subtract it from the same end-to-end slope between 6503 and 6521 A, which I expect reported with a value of 0.067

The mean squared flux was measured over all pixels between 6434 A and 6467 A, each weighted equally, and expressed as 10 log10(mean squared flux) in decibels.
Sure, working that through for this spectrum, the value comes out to 17.8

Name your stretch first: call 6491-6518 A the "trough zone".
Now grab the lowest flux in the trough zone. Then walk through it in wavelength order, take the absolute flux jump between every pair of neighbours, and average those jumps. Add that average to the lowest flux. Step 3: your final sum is 7.45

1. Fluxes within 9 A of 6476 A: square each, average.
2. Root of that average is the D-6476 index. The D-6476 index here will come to 7.81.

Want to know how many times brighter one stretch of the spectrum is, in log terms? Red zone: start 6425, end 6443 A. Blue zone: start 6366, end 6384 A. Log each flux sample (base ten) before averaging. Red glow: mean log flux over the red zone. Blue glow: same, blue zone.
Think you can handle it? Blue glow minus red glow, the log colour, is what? 0.015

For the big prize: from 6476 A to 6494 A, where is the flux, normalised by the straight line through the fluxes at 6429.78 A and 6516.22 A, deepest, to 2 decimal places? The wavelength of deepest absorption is 6489.27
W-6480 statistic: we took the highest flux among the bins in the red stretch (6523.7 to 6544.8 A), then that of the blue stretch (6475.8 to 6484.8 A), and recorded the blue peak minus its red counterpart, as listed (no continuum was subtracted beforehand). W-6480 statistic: -0.51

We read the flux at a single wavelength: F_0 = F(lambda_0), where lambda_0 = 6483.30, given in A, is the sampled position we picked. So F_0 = 7.76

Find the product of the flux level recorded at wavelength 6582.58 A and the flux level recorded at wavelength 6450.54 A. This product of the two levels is 58.9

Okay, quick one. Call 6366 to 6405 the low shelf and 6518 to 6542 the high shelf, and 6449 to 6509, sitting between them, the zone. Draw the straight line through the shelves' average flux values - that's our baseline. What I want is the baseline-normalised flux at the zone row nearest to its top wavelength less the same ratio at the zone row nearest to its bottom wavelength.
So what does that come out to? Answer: 0.10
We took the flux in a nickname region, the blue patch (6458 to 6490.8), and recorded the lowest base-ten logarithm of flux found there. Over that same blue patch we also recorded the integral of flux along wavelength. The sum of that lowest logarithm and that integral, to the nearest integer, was 258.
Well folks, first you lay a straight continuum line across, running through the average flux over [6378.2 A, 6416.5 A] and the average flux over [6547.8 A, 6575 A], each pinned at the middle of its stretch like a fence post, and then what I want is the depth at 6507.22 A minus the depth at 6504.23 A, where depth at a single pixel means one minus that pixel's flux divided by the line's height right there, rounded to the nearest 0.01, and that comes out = -0.16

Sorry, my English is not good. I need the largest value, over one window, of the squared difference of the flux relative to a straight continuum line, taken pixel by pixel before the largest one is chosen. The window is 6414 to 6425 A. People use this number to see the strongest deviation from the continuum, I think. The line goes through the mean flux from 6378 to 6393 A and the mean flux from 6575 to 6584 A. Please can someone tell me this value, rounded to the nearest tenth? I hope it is 0.4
